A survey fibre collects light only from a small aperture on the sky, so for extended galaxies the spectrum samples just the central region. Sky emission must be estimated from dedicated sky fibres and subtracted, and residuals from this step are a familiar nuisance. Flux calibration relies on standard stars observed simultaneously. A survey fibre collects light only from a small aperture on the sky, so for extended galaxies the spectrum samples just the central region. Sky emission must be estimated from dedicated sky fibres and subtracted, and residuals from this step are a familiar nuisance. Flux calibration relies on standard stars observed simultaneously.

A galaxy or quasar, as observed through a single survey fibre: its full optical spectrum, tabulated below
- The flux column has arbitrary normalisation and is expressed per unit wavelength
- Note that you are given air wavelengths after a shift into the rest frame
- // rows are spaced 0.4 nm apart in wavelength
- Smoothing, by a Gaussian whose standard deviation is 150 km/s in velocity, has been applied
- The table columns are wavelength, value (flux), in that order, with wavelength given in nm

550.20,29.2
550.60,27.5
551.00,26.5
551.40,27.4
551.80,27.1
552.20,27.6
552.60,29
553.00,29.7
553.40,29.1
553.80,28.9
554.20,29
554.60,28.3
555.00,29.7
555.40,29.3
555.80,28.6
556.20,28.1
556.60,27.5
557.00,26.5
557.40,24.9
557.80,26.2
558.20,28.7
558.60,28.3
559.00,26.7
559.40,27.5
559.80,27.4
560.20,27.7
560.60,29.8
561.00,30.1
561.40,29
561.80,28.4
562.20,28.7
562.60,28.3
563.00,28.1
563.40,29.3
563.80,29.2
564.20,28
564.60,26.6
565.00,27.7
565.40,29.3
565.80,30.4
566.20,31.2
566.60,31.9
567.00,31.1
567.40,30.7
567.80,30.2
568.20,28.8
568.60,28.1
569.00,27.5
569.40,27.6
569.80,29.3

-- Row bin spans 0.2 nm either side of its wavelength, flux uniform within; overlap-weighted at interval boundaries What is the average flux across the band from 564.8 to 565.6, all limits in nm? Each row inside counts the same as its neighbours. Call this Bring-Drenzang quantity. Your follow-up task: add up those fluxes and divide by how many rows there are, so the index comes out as 28.5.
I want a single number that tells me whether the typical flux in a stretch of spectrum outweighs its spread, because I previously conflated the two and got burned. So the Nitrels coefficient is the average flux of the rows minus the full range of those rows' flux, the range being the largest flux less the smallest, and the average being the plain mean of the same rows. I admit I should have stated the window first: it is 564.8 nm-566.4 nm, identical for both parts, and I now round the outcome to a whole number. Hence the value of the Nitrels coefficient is 26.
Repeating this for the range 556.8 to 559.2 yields 23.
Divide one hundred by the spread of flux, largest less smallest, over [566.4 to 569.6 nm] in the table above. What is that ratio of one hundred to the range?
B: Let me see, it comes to 23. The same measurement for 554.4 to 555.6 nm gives 71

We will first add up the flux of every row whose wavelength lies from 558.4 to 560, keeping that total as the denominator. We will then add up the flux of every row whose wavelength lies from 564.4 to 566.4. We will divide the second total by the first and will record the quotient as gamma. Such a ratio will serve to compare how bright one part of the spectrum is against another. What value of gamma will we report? 1.3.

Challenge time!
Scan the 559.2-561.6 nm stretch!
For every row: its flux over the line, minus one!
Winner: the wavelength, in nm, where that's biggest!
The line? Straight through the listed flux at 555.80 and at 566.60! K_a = 561.00 nm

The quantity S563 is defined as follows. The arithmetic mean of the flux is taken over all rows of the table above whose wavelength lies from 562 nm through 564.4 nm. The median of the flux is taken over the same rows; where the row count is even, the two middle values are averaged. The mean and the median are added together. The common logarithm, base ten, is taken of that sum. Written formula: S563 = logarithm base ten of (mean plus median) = 1.76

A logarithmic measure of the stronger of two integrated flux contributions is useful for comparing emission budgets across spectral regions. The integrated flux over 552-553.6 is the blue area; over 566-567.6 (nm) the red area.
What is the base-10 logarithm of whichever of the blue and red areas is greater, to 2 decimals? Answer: 1.70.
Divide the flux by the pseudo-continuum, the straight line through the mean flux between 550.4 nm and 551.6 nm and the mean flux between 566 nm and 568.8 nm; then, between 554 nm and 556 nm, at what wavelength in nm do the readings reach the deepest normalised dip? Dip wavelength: 554.60 nm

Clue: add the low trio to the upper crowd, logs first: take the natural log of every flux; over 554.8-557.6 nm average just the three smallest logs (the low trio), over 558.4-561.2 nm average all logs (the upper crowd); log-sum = 6.61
